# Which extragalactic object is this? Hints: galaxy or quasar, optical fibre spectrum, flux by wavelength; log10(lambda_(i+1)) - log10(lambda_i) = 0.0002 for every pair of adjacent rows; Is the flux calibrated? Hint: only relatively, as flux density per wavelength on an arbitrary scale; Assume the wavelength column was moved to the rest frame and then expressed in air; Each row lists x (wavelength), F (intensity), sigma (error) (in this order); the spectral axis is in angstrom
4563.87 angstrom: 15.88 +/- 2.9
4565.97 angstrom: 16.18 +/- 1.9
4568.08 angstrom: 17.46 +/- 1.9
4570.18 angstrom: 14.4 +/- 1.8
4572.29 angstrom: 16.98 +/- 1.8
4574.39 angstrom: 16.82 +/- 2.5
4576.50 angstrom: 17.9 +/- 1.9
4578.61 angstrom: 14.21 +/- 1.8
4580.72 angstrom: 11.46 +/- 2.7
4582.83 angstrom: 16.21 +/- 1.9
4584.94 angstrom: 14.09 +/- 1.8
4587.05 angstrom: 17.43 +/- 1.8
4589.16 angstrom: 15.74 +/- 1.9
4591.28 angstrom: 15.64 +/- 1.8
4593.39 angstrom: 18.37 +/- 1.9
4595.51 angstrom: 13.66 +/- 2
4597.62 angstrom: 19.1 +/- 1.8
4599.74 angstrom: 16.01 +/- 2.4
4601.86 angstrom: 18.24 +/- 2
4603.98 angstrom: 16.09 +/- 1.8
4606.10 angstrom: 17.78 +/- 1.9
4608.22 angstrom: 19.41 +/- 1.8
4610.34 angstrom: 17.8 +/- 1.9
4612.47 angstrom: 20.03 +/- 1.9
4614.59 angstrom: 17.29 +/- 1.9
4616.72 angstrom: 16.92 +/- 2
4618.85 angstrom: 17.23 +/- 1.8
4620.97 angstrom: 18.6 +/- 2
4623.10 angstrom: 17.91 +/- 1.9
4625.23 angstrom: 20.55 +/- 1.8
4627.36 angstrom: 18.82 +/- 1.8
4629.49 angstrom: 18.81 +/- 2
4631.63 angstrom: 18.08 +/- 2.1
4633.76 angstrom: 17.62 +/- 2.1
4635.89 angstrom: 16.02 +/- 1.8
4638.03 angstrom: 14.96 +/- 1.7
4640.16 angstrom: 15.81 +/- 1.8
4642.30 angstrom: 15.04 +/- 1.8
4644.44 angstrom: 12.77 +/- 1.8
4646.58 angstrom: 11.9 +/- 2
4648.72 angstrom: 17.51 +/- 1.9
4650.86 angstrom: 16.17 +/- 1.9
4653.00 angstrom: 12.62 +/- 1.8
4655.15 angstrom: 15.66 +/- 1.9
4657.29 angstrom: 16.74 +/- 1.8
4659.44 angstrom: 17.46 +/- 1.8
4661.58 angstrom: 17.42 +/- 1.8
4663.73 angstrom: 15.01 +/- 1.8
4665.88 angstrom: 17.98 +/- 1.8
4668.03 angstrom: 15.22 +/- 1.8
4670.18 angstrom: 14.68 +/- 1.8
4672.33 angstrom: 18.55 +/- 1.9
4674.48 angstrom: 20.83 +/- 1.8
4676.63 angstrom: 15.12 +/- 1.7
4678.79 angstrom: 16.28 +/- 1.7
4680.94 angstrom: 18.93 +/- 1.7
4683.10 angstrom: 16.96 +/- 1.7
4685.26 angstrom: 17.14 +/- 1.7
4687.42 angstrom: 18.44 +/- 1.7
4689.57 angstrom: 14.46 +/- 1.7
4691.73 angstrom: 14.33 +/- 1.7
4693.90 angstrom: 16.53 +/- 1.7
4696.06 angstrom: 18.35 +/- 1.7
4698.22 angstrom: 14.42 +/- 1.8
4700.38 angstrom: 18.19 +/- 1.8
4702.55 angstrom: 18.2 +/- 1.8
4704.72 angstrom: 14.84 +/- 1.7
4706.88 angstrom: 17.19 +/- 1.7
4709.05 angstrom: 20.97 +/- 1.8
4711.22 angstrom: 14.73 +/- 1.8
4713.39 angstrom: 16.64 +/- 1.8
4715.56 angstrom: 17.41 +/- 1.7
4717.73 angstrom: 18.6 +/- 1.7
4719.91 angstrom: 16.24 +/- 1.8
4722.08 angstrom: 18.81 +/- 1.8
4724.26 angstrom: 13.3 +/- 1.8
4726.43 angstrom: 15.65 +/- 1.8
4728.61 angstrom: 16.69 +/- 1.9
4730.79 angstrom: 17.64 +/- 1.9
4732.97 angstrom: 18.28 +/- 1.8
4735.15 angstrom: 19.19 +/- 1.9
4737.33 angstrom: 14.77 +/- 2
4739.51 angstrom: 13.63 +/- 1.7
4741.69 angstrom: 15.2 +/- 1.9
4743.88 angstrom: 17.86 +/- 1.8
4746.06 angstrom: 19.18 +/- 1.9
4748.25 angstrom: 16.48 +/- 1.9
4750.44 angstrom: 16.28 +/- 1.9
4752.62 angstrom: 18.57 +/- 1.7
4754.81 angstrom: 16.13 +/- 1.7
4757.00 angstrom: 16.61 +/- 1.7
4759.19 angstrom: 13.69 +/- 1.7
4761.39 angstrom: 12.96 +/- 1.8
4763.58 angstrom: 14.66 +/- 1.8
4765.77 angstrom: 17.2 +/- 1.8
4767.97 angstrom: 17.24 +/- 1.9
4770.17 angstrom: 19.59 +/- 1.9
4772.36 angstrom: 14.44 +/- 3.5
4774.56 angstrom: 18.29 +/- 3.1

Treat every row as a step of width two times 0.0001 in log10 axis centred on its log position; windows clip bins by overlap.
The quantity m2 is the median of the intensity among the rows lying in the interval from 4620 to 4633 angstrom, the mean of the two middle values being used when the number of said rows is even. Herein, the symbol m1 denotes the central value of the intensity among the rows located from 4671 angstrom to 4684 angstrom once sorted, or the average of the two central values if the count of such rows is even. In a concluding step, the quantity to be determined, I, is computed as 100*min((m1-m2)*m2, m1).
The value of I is -1777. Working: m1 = 17.8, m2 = 18.7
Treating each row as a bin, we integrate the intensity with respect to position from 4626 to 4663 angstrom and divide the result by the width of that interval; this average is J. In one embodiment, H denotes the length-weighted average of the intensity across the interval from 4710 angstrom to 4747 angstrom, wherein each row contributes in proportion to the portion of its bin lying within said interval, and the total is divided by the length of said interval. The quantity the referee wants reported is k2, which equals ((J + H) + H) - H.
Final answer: 32.8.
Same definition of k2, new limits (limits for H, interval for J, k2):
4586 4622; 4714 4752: 34.2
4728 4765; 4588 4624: 33.7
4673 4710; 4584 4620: 34.3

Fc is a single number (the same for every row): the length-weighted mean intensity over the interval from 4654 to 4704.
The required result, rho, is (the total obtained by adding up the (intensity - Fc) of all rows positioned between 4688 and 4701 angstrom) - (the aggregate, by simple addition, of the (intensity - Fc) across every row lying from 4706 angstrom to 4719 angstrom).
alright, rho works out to -9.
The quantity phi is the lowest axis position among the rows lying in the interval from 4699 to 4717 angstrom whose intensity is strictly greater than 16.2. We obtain 4700.38 angstrom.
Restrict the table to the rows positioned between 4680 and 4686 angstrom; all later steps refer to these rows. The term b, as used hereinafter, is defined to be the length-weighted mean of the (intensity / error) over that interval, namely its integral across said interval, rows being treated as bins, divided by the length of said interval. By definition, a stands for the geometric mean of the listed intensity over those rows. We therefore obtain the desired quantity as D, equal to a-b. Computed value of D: 7.3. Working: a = 17.7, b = 10.4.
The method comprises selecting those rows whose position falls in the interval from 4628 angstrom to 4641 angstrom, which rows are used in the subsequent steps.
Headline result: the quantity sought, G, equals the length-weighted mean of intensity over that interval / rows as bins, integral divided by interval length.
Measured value 16.97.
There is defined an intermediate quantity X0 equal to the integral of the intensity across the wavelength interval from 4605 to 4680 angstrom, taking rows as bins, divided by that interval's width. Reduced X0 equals 16.9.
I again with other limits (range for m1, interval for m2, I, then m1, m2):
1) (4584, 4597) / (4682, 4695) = -1767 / 15.7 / 16.7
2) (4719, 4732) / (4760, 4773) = 852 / 16.5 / 15.9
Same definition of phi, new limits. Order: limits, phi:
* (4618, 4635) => 4618.85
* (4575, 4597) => 4576.50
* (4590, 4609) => 4593.39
